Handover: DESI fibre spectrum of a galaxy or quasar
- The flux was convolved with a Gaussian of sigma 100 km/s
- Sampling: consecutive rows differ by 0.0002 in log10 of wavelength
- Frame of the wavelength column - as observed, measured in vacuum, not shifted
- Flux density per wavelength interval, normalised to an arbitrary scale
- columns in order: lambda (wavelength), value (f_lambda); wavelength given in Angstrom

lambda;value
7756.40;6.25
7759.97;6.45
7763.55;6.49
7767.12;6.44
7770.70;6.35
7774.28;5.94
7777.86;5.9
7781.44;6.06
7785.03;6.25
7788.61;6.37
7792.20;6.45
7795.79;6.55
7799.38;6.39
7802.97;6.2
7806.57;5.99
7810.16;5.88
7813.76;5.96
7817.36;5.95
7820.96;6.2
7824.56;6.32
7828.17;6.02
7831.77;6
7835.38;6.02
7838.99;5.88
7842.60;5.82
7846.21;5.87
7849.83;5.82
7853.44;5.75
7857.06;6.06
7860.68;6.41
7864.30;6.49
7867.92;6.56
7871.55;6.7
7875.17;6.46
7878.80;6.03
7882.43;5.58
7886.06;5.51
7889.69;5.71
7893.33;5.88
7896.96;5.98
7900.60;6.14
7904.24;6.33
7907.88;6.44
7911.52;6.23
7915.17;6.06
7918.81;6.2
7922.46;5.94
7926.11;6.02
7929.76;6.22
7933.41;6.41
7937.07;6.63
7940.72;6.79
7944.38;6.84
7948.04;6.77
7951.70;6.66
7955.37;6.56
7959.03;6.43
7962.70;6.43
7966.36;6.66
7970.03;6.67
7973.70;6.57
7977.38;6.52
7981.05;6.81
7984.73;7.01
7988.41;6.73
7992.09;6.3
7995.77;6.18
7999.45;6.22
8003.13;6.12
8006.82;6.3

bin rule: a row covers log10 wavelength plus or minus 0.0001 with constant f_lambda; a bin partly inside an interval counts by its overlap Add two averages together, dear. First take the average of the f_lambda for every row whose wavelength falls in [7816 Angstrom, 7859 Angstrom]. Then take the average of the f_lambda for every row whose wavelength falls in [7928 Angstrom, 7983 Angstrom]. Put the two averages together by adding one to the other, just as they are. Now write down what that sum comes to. 12.6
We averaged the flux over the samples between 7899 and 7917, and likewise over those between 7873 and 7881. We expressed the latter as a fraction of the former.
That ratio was 1.00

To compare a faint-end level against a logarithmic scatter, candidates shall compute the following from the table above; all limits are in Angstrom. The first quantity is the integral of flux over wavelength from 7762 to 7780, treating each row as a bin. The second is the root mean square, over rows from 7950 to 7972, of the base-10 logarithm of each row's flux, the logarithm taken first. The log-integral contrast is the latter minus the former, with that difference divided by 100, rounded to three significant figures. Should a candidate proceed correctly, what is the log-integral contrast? -1.11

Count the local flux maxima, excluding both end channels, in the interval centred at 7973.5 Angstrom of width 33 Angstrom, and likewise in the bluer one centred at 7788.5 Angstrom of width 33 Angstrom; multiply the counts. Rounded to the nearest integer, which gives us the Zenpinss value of 2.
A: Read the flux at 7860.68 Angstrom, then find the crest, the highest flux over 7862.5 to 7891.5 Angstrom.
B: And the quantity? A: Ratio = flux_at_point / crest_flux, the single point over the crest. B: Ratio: 0.957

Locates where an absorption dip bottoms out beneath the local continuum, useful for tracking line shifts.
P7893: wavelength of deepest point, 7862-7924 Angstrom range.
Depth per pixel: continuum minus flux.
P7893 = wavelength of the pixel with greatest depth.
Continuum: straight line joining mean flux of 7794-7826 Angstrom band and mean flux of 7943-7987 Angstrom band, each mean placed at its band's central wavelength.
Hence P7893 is 7886.06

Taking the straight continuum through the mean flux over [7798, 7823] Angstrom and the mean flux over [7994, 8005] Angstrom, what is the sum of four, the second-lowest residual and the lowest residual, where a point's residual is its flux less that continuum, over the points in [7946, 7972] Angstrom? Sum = 4.55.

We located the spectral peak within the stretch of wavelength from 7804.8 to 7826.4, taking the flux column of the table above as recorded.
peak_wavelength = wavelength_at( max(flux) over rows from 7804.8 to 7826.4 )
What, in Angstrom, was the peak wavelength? 7824.56 Angstrom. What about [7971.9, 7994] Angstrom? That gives 7984.73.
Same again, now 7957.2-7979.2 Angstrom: 7970.03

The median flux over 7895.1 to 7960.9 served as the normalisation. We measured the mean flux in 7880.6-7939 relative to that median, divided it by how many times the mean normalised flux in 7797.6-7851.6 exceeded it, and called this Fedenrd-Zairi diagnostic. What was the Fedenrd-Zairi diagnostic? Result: 0.96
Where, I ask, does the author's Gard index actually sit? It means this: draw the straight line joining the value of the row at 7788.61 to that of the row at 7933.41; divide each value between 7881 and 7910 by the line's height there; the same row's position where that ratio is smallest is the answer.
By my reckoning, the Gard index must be 7886.06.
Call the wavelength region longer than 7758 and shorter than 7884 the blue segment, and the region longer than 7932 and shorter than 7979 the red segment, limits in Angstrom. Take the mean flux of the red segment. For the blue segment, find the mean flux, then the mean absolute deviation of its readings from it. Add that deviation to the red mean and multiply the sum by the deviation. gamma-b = 1.71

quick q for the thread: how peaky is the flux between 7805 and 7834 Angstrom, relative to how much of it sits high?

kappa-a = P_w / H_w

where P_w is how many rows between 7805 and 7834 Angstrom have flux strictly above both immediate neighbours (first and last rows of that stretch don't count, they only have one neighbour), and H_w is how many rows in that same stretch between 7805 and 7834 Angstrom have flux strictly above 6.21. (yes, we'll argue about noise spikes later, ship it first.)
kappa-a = 2.00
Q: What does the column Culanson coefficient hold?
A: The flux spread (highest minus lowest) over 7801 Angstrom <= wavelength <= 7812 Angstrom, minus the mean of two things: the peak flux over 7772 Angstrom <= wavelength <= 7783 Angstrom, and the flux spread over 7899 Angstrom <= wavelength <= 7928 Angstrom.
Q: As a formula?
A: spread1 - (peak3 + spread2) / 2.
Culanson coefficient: -2.96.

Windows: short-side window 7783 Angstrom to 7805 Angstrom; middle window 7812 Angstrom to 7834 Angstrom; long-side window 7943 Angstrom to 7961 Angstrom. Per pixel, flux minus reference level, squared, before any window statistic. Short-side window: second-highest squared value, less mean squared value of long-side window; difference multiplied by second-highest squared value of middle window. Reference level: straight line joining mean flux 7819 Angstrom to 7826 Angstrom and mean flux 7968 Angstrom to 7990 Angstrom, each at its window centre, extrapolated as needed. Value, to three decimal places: 0.004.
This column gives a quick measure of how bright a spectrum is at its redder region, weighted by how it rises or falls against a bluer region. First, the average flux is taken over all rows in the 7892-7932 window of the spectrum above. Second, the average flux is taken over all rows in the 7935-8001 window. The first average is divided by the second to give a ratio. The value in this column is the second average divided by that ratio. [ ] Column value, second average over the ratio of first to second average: 7.10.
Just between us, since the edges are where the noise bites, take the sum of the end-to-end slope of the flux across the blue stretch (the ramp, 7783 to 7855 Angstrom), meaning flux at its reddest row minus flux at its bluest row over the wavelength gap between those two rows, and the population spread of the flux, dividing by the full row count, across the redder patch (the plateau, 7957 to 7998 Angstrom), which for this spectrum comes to 0.22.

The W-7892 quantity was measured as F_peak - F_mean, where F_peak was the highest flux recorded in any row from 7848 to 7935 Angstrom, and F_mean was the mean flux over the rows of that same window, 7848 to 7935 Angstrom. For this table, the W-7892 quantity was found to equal 0.58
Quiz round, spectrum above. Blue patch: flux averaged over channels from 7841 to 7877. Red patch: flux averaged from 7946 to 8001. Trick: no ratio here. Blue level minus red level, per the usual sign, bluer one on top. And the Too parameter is -0.37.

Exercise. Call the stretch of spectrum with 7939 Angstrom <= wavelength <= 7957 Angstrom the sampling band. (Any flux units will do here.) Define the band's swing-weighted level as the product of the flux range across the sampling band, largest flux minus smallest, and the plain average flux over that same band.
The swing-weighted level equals 1.9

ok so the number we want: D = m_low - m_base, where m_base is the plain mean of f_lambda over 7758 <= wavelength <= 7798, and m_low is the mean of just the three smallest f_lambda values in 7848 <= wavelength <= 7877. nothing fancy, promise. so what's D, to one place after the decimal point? -0.4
